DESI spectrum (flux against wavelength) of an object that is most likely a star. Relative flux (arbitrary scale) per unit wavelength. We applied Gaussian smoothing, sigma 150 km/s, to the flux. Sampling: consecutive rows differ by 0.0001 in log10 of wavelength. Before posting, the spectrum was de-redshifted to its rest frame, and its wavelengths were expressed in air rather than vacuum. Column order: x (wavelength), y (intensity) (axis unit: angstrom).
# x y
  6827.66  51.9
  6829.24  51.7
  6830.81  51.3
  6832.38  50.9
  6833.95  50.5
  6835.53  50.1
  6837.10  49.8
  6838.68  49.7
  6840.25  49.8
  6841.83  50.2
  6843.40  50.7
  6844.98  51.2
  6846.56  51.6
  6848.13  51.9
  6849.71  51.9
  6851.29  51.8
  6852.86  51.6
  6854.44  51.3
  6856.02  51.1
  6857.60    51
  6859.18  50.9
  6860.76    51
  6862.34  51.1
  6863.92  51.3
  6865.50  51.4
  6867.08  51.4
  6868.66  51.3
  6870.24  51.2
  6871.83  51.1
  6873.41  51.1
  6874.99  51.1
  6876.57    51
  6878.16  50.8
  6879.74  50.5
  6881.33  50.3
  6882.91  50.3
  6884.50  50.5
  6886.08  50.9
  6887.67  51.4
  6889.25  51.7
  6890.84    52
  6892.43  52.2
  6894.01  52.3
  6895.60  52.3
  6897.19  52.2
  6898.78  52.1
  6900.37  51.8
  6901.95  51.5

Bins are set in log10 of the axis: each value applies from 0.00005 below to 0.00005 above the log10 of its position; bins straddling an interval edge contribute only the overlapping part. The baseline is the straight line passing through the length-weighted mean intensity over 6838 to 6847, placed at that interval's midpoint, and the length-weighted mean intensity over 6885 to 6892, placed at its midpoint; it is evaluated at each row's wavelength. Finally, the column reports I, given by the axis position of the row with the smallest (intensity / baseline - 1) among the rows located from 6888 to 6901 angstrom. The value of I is 6900.37 angstrom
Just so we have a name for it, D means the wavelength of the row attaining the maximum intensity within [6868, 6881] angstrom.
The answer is 6868.66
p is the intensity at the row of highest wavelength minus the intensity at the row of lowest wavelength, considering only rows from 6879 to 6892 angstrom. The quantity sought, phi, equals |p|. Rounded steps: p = 1.5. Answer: 1.50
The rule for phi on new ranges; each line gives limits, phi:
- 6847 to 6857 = 0.80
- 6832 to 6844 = 0.20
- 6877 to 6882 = 0.50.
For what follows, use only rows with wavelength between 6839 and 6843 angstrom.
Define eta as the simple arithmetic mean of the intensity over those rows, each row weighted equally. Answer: 50.0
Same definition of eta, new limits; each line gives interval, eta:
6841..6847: 50.9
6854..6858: 51.1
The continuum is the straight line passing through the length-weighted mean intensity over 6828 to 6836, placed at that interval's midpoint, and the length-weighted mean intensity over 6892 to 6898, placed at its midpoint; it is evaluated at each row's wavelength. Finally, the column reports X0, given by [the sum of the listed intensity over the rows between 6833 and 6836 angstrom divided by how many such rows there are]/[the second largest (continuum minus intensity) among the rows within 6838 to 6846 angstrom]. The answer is 38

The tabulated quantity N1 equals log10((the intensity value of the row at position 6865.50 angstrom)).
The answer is 1.71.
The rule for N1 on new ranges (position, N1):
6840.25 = 1.70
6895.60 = 1.72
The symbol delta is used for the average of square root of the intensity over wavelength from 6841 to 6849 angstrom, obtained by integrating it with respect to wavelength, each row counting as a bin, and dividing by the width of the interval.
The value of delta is 7.15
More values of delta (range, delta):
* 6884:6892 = 7.17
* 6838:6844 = 7.08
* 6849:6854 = 7.20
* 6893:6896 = 7.24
